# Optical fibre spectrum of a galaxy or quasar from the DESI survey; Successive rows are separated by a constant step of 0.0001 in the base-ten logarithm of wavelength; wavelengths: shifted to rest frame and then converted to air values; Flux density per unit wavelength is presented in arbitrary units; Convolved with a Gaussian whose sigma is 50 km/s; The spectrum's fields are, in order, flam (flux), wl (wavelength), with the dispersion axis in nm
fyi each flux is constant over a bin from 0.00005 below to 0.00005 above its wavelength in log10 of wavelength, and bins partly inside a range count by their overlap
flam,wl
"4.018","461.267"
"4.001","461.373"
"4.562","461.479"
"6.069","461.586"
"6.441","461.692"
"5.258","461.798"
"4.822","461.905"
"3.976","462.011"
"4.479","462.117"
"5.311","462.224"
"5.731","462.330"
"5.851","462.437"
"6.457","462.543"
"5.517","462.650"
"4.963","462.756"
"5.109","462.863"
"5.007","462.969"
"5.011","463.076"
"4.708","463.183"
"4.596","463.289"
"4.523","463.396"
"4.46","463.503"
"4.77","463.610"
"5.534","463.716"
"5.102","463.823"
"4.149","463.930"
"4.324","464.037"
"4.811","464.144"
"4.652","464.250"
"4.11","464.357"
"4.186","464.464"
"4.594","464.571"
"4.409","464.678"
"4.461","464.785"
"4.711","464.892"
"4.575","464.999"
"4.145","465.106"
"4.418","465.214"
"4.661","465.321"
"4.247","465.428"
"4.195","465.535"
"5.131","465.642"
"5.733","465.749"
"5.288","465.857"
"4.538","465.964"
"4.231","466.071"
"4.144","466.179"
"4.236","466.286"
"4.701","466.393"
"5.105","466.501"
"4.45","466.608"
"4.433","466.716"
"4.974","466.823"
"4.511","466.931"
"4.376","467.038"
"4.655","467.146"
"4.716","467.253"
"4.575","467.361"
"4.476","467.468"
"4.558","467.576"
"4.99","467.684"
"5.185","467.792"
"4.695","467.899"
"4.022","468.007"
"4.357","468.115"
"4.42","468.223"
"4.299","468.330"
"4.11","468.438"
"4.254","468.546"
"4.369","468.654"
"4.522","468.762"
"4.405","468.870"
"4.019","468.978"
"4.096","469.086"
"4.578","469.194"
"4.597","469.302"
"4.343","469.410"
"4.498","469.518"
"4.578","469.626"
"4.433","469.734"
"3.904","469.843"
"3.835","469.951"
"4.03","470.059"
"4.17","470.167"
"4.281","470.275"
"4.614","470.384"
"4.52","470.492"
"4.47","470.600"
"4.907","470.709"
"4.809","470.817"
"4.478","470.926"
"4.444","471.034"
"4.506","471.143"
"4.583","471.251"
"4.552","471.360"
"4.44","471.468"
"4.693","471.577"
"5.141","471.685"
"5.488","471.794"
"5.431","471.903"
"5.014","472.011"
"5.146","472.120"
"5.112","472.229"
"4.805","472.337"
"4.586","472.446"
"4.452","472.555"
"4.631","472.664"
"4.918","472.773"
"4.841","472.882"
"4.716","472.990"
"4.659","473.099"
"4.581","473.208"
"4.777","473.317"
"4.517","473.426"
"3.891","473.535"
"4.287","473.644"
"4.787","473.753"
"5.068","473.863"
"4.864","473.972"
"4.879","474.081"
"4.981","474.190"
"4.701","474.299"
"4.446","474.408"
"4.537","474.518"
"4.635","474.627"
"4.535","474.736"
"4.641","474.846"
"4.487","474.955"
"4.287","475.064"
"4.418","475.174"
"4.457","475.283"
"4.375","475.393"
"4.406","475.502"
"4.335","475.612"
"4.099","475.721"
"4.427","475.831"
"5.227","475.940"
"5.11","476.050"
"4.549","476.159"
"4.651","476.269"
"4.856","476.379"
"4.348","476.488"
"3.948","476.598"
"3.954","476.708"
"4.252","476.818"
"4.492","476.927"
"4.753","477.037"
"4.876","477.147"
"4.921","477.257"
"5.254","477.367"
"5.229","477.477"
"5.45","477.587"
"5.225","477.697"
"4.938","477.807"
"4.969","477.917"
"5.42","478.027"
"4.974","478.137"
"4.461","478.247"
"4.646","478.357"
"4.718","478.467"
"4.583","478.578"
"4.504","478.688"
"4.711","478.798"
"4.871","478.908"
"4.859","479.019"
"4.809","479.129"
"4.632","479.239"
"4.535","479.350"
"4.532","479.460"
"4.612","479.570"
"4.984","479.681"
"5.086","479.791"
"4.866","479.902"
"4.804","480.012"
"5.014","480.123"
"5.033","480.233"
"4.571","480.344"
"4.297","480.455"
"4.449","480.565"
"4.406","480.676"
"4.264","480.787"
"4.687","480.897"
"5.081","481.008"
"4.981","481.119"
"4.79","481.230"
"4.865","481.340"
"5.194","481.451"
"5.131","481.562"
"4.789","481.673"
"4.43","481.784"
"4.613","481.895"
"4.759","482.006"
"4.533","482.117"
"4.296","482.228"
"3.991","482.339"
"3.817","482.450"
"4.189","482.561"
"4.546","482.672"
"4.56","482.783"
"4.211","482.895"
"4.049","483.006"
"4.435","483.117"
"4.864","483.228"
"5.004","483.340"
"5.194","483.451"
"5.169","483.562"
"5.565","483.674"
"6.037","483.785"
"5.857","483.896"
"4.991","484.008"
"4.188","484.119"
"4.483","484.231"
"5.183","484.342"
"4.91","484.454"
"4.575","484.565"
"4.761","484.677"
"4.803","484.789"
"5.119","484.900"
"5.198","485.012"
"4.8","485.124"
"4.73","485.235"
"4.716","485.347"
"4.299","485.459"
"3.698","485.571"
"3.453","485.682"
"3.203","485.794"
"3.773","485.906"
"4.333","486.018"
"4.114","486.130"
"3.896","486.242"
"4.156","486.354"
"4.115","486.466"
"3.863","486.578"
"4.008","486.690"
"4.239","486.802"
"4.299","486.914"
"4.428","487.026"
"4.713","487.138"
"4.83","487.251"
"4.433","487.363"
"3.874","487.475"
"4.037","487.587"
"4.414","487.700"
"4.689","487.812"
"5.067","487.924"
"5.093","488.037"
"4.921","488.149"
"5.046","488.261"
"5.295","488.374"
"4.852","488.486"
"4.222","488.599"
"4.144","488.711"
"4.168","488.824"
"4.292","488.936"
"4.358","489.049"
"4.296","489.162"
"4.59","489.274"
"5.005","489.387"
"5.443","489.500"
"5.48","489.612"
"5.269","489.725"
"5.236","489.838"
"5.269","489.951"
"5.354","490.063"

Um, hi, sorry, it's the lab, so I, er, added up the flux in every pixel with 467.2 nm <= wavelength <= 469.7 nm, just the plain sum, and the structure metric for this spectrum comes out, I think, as 103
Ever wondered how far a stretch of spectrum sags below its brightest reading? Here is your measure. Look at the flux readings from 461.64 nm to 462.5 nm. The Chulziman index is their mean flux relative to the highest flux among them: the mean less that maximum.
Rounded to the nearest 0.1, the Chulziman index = -1.2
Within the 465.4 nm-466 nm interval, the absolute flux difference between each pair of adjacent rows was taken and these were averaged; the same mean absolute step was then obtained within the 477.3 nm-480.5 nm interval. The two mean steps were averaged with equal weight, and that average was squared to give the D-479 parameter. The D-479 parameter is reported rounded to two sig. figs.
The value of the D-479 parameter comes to 0.14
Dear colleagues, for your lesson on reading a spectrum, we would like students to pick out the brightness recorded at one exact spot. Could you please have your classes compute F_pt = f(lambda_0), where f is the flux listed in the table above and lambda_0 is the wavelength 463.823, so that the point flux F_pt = 5.102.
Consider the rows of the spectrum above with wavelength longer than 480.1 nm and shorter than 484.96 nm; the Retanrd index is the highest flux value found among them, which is 6.037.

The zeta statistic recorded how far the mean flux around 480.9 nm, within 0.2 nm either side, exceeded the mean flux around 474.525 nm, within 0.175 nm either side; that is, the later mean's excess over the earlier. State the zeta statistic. 0.1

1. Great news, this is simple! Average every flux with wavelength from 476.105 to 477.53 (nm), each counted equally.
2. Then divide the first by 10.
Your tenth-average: 0.462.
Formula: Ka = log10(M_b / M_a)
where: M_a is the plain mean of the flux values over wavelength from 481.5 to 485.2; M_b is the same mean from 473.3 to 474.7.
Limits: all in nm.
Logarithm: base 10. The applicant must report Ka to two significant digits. -0.011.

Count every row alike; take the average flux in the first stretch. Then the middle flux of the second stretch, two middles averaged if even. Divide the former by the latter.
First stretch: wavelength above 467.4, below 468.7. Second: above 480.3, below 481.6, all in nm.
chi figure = 0.95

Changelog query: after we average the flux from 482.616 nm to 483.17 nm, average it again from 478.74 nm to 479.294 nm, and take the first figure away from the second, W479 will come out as 0.4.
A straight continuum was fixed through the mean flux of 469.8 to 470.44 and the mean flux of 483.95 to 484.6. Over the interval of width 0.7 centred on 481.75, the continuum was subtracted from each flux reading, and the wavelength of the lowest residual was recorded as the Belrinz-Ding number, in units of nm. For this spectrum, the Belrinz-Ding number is 481.784 nm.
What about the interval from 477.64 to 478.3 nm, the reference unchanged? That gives 478.247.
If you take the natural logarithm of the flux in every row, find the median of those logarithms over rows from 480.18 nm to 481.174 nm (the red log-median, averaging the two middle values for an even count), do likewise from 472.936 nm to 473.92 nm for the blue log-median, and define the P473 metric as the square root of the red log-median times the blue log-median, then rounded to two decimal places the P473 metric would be 1.53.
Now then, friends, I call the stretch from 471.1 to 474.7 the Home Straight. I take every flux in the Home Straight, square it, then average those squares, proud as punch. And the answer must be 22.6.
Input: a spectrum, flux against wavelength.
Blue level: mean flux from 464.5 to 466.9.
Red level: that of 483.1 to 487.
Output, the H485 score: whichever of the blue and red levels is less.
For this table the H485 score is 4.57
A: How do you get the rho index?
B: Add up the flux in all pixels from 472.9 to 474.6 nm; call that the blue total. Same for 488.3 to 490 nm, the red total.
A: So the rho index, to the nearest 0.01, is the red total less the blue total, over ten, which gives 0.22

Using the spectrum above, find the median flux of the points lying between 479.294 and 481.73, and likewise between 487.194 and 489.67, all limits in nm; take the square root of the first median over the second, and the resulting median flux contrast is 1.02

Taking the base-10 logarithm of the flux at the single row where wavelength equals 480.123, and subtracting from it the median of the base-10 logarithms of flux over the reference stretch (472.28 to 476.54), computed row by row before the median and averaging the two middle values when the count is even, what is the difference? 0.04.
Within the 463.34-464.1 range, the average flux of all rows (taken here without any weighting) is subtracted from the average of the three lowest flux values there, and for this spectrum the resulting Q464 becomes -0.38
